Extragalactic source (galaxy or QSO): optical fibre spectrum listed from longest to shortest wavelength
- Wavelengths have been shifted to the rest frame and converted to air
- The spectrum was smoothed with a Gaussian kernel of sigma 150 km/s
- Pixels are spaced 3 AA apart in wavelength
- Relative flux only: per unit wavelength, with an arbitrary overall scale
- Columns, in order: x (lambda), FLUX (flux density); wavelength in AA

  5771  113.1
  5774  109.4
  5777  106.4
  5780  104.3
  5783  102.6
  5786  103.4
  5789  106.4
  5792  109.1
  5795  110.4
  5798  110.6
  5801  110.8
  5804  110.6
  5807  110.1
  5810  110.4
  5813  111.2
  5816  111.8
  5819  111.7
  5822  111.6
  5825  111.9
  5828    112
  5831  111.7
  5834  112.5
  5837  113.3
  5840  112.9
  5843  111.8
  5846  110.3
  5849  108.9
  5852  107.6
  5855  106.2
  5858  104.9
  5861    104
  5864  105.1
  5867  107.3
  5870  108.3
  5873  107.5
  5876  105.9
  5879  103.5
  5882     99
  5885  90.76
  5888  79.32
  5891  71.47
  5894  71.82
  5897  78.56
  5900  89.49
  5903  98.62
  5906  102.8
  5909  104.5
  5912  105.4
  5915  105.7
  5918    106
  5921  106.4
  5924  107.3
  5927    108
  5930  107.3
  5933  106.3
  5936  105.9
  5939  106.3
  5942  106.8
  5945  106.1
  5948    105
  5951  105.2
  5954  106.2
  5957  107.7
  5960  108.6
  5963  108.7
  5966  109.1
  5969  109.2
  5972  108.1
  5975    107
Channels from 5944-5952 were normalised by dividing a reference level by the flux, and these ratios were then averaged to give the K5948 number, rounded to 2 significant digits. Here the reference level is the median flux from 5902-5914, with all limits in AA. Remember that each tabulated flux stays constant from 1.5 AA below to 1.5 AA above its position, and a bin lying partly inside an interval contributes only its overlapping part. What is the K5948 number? 0.98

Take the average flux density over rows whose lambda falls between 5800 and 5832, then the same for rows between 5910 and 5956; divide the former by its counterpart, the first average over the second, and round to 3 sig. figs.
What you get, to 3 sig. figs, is 1.05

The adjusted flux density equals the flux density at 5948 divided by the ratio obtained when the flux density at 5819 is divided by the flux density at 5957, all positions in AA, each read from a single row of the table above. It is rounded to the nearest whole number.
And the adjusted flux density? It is 101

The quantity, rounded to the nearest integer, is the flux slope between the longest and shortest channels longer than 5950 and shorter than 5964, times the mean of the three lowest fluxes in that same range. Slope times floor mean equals 31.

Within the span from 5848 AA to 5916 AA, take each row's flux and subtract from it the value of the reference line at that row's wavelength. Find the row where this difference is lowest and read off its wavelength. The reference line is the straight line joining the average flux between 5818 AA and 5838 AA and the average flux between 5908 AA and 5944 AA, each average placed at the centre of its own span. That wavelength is 5891 AA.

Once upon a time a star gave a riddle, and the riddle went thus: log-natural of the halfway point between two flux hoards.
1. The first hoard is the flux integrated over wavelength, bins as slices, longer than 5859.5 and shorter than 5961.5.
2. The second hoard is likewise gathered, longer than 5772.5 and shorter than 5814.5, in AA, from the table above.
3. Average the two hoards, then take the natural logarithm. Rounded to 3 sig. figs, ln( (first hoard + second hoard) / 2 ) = 8.91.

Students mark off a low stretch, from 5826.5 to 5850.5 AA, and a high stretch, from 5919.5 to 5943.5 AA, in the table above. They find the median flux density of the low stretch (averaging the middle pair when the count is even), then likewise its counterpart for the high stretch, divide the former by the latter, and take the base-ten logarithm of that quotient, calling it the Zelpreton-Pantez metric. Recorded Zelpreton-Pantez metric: 0.021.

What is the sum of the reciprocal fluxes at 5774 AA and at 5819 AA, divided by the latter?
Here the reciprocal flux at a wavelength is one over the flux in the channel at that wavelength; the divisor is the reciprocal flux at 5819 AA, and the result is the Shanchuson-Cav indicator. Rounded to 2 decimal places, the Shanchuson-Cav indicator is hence 2.02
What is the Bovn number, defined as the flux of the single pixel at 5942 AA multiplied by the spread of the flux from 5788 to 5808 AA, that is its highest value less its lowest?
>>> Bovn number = 470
